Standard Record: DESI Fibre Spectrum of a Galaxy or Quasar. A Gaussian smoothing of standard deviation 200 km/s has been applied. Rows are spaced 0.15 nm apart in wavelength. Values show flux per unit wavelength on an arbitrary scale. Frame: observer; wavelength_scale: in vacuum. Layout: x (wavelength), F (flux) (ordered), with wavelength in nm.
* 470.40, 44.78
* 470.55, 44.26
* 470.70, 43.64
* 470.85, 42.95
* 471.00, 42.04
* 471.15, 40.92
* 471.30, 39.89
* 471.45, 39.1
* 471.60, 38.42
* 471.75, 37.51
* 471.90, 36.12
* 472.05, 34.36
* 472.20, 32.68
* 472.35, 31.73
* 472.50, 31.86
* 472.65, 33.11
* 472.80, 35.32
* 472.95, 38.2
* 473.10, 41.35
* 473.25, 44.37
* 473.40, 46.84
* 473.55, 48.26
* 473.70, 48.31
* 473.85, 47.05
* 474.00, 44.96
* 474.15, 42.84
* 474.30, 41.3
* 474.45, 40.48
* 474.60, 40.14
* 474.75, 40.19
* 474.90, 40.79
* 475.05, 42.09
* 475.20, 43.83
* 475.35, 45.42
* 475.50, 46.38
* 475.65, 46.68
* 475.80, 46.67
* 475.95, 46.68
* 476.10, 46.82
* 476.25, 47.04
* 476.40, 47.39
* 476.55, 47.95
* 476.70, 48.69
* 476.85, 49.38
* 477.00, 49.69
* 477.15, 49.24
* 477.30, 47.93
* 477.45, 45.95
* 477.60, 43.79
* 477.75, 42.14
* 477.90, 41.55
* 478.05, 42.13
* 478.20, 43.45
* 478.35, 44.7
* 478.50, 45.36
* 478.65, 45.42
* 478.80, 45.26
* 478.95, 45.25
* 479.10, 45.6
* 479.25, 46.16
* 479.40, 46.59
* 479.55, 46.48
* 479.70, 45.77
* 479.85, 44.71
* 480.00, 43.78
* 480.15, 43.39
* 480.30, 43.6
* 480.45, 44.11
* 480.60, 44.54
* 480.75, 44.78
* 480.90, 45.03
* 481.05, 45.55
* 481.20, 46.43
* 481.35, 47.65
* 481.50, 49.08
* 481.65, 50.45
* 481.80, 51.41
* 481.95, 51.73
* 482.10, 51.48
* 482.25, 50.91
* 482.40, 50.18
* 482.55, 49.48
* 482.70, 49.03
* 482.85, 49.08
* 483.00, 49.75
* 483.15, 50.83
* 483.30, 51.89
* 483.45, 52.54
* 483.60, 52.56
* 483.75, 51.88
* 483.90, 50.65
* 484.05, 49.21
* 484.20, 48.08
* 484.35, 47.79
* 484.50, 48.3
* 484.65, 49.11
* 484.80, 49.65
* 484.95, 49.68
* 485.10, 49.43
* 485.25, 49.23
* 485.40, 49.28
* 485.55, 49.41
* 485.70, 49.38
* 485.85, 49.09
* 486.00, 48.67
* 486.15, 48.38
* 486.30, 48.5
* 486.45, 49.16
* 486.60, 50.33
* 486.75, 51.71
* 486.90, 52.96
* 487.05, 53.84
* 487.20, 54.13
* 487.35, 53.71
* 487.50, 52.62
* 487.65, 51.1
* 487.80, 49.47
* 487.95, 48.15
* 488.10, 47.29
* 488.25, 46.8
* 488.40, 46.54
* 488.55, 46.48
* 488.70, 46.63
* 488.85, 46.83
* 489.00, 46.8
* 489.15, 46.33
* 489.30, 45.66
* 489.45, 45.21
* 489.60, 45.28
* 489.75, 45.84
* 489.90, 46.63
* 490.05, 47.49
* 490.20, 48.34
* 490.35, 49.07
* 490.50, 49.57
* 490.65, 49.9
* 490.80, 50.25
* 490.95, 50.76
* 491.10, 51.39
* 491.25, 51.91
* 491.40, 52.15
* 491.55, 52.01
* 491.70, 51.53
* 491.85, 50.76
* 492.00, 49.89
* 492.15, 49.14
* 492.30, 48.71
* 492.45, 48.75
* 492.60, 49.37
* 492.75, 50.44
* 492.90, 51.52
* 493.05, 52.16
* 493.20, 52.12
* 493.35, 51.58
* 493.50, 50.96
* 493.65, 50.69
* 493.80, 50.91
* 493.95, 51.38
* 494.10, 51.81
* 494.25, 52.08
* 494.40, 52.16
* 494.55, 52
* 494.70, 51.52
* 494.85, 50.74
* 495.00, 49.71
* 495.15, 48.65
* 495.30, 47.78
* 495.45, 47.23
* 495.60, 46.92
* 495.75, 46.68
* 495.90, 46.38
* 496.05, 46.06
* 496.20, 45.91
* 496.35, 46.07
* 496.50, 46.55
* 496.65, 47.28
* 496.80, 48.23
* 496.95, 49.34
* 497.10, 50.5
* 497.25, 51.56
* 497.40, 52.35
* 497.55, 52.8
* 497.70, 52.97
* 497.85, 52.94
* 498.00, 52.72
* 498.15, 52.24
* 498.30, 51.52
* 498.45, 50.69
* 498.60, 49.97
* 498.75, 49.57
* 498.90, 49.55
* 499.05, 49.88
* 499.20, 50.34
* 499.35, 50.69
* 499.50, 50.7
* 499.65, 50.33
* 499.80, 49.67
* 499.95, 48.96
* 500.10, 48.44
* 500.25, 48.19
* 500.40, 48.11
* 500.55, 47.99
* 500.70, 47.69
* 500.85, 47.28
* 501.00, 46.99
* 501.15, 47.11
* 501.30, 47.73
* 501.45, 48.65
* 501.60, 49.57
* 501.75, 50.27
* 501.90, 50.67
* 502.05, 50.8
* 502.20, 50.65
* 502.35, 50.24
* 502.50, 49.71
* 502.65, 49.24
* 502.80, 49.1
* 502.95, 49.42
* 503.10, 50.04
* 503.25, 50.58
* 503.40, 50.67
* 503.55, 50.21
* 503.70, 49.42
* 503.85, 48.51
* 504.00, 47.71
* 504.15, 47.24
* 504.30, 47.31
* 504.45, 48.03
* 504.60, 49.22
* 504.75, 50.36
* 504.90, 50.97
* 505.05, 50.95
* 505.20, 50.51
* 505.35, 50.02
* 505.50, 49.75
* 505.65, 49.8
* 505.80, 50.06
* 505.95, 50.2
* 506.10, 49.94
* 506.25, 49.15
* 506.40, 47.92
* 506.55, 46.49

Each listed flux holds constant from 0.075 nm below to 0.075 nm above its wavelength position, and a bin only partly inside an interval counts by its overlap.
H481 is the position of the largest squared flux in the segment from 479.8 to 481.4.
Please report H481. 481.35 nm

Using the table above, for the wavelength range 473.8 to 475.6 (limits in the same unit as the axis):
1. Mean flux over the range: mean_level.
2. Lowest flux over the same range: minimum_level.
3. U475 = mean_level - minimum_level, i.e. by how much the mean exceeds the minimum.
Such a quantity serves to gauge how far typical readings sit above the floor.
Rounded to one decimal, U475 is 2.8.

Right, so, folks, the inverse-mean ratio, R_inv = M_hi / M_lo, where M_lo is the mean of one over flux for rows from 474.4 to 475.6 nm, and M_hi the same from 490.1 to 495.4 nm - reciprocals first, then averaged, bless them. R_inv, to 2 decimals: 0.84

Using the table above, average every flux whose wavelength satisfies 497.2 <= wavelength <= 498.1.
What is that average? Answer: 53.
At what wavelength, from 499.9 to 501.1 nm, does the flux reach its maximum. 499.95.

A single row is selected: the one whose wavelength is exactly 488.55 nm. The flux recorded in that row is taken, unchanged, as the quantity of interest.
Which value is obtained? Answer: 46.48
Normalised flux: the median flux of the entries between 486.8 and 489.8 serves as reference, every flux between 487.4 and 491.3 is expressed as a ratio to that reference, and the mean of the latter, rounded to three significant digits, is 1.03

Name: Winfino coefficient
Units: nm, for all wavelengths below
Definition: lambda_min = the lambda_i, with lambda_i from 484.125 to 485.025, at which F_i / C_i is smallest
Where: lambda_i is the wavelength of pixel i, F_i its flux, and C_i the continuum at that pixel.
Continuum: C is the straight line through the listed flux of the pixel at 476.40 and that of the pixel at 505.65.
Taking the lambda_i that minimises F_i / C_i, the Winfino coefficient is 484.35 nm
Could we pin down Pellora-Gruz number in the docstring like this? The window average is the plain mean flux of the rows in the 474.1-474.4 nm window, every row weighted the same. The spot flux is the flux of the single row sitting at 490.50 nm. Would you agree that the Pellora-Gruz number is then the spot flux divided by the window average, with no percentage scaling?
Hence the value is 1.18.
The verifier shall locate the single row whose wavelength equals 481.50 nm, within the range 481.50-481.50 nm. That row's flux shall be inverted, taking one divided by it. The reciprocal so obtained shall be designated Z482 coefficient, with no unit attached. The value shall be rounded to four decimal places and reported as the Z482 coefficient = 0.0204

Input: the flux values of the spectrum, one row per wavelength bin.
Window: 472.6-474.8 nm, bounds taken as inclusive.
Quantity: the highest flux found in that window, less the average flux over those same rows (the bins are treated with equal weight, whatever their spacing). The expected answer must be 6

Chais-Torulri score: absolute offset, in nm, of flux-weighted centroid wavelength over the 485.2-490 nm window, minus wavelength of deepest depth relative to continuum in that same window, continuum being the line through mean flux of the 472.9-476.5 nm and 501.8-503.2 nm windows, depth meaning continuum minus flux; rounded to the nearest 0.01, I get 1.92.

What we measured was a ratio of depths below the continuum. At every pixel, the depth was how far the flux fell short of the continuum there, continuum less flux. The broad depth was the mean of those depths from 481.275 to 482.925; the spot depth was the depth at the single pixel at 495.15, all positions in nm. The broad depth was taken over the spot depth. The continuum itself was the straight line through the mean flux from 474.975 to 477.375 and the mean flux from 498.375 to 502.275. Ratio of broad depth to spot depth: -21.5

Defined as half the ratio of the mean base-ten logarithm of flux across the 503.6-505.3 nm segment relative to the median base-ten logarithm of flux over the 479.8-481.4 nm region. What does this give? 0.512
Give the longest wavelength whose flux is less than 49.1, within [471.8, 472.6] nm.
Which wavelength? 472.50 nm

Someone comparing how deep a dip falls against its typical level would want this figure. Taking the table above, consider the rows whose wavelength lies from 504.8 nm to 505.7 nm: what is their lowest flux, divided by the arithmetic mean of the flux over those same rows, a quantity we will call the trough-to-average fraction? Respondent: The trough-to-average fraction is 0.988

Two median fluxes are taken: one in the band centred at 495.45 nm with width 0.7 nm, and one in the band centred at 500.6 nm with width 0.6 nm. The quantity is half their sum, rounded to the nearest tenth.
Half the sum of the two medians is 47.5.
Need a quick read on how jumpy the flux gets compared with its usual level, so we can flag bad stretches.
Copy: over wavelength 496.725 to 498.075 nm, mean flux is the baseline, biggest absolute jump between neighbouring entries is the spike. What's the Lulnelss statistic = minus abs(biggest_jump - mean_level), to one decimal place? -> -50.3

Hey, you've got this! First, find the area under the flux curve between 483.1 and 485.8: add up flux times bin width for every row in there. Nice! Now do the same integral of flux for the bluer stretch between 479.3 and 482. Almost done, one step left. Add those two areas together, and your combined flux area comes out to 260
